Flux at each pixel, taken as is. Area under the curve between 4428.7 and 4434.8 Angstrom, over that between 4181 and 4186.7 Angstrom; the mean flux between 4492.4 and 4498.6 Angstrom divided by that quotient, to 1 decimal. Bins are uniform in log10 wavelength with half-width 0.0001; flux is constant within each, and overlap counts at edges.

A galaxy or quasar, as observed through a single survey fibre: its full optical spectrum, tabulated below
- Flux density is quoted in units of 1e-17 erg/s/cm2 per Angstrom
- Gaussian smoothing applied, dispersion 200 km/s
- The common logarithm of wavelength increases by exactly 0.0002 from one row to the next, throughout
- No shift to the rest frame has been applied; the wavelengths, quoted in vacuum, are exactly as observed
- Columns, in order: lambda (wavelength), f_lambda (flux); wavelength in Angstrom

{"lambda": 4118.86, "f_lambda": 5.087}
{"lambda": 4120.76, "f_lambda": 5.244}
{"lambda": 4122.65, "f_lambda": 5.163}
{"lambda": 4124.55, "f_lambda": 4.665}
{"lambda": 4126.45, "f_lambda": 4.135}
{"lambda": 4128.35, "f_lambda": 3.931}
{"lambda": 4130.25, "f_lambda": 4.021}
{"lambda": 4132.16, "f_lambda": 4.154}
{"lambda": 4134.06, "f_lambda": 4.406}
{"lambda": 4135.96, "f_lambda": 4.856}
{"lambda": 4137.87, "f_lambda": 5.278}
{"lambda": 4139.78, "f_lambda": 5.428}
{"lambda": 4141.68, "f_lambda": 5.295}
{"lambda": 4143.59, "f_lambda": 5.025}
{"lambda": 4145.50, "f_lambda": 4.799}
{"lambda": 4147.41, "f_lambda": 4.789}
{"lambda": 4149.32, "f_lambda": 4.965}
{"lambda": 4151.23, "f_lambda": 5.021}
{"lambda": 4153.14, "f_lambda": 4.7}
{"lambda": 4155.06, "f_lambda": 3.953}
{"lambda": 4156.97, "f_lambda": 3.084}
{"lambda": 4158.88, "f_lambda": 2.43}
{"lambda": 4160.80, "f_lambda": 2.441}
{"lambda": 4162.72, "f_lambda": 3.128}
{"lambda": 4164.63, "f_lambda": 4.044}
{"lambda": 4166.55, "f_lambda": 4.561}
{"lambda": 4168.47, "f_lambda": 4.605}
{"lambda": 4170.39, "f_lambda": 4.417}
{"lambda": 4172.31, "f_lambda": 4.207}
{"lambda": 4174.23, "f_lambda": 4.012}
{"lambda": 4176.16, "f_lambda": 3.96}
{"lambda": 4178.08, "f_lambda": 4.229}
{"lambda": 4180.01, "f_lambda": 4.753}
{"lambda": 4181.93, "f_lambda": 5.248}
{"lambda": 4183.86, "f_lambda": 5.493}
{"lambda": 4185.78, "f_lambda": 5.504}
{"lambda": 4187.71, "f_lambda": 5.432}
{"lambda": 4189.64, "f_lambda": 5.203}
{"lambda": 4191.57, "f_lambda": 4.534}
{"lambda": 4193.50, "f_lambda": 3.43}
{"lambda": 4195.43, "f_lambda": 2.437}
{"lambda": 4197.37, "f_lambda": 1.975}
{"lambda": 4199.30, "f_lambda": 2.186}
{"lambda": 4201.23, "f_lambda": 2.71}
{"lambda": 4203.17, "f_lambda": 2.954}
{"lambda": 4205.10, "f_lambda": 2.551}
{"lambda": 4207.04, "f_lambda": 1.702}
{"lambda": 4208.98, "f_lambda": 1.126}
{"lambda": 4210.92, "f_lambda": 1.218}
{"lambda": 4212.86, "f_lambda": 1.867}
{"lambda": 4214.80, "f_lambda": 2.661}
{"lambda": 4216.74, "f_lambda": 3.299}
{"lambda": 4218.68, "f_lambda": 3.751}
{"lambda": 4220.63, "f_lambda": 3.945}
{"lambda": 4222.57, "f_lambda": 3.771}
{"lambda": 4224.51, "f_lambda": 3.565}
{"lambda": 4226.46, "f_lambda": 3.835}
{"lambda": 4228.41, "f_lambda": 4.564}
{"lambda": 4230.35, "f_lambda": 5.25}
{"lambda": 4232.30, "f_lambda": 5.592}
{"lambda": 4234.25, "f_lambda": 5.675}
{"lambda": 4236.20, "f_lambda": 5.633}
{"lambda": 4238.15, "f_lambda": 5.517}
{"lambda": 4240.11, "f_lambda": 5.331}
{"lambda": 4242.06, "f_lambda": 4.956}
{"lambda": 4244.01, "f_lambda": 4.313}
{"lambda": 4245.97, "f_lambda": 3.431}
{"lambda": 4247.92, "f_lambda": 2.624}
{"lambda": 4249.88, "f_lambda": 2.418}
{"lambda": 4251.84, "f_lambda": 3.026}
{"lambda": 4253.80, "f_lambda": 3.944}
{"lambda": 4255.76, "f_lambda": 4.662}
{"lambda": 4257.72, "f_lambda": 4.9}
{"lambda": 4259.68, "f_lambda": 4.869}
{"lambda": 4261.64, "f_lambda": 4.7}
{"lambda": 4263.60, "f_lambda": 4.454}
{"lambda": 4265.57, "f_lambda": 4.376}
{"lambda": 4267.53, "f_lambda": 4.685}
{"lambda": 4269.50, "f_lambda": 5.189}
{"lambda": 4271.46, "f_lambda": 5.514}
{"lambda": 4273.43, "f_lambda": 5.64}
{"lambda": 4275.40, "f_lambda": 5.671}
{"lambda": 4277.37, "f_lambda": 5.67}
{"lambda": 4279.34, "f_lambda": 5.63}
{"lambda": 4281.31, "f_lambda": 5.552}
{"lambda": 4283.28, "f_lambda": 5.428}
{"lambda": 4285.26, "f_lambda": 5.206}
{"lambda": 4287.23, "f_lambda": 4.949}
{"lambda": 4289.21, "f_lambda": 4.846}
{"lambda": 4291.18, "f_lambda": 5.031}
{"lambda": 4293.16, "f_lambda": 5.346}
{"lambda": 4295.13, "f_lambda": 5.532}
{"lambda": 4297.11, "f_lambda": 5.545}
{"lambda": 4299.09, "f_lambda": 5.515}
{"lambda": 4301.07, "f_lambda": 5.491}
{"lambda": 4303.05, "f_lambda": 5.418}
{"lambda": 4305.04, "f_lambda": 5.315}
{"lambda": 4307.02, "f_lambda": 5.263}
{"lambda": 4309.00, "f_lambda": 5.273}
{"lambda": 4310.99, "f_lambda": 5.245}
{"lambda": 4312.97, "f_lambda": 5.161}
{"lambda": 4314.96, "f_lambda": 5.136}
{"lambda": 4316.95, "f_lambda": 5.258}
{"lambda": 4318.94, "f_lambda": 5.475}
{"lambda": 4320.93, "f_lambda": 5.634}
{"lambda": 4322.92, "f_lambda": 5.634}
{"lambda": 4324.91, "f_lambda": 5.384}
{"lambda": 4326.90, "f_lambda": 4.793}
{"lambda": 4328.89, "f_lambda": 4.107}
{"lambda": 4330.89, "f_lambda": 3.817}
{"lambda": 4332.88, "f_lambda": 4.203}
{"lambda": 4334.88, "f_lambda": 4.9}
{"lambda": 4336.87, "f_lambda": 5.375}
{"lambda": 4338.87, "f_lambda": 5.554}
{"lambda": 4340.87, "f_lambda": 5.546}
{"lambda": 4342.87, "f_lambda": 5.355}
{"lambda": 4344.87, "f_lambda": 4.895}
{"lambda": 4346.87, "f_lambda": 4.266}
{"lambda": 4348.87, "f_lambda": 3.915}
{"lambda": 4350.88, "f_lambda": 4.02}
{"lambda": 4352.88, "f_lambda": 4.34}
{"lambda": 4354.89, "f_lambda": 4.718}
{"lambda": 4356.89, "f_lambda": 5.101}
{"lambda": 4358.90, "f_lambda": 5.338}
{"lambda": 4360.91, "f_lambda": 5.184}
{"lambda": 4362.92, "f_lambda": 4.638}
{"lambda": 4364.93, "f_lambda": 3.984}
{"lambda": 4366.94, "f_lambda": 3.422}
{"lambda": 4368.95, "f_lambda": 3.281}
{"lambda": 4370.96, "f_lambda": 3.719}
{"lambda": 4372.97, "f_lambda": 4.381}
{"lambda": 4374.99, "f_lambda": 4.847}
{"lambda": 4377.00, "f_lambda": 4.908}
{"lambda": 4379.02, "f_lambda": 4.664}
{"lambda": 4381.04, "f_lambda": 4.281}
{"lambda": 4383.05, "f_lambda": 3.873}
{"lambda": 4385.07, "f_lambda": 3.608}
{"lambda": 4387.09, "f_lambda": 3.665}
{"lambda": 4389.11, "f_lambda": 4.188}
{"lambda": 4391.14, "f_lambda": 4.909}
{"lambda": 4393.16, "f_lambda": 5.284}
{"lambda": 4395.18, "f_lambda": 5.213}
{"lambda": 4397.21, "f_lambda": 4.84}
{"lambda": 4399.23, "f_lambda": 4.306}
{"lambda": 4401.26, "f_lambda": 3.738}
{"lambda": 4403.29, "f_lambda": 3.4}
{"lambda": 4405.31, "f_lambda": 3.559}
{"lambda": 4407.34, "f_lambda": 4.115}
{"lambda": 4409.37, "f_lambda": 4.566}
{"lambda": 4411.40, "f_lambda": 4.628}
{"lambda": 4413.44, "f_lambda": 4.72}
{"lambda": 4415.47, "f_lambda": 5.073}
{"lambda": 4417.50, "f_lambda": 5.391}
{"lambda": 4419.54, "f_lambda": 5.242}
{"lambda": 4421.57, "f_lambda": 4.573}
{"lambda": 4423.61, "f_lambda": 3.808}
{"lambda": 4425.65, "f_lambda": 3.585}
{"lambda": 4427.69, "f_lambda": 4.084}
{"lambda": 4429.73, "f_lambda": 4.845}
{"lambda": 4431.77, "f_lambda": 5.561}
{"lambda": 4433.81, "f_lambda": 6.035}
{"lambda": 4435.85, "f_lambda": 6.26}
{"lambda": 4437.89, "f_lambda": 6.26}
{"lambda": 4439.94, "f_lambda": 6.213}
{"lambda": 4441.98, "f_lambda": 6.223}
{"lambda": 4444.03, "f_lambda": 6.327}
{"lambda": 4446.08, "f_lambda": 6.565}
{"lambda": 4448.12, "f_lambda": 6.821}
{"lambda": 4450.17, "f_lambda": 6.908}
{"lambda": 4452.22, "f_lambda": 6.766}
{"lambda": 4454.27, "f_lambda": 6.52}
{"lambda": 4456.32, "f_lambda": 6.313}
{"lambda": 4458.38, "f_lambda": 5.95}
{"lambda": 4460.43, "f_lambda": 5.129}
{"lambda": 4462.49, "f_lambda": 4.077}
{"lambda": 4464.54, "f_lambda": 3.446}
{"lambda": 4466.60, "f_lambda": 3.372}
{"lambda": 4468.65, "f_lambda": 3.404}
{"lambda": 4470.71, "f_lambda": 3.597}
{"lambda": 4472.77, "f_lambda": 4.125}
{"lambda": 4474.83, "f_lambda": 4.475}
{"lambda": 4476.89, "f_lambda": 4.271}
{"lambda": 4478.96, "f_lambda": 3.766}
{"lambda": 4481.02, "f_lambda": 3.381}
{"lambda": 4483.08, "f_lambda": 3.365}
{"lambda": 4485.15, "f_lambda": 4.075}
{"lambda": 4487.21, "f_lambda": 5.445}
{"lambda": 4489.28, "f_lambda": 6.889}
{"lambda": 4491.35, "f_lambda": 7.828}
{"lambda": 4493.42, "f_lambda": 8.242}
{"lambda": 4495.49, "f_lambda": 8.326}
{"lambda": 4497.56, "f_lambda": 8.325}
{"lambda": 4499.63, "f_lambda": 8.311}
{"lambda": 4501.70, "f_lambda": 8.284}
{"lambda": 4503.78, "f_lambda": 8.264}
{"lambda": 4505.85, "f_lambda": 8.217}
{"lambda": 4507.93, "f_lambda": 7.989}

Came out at 7.7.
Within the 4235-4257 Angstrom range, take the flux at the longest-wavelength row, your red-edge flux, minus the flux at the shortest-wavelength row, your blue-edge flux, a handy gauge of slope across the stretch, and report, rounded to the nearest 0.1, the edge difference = -1.0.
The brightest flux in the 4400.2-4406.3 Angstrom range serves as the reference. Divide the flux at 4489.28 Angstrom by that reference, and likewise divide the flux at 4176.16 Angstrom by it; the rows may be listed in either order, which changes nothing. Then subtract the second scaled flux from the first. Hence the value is 0.78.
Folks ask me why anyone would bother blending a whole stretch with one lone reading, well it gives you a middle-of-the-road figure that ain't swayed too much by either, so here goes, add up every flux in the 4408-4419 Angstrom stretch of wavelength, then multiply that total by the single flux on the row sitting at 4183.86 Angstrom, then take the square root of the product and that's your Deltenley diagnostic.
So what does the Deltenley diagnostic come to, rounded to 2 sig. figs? 12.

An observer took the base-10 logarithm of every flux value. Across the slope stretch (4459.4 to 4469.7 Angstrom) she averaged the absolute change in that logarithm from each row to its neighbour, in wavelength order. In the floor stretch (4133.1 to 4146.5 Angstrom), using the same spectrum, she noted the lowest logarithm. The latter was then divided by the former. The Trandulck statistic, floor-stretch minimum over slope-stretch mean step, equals 14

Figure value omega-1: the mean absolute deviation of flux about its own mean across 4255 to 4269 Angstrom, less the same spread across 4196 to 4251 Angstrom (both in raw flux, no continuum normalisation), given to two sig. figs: -1.0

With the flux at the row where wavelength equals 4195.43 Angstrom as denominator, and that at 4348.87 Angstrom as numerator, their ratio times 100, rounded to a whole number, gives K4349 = 161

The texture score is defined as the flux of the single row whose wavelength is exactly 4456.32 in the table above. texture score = 6.313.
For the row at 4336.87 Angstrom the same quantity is 5.375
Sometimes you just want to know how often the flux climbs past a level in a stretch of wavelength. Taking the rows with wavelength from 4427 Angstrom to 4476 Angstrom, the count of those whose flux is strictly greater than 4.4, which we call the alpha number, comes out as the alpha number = 17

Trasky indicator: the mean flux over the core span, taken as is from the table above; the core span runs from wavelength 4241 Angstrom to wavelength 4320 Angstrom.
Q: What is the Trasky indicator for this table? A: 4.92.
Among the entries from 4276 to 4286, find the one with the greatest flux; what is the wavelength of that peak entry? 4277.37 Angstrom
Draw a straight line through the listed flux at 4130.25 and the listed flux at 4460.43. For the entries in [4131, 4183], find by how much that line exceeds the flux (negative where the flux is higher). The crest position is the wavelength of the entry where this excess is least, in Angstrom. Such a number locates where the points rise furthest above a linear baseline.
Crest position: 4139.78 Angstrom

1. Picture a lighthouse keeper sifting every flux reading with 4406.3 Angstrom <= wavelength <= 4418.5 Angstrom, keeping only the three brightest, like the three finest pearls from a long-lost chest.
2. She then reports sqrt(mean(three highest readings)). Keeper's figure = 2.25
